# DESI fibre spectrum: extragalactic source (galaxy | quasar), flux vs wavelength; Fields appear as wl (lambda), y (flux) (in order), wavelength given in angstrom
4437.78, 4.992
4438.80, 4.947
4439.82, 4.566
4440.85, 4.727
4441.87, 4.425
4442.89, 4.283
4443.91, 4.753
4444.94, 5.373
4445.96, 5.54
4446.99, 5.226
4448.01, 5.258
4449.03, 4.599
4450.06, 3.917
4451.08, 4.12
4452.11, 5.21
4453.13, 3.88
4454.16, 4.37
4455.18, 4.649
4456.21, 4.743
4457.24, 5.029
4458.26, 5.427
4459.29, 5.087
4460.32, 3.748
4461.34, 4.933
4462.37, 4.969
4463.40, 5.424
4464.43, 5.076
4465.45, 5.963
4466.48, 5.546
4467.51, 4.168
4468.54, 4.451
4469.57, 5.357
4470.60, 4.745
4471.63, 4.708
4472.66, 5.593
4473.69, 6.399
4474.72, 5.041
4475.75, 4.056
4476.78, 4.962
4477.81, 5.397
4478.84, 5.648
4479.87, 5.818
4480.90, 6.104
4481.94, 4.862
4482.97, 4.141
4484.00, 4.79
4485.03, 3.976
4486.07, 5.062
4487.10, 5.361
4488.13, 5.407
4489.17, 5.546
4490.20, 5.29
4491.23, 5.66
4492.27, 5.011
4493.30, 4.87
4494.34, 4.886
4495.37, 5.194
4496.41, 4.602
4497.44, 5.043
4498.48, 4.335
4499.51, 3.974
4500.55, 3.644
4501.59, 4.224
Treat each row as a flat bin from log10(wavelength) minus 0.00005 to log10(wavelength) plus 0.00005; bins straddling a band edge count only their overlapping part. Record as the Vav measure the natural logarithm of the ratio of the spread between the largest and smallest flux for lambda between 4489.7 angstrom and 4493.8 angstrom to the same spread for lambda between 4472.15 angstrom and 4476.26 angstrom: -1.1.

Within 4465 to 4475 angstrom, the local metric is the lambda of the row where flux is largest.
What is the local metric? 4473.69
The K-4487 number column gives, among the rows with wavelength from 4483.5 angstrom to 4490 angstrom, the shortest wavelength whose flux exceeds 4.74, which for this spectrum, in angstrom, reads 4484.00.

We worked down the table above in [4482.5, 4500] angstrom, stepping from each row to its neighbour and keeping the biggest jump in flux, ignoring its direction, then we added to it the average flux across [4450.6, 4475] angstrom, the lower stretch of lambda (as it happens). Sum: 6.03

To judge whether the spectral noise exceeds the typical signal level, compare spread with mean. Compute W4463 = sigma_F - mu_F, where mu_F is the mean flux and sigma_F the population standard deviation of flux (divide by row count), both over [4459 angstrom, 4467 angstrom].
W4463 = -4.49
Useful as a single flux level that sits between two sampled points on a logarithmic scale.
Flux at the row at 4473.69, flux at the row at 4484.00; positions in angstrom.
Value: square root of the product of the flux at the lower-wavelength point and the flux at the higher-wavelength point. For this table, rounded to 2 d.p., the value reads 5.54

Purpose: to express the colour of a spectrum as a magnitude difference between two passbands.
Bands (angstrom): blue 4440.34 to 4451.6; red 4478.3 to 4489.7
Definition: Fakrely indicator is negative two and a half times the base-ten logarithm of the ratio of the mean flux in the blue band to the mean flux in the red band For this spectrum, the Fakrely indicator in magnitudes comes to 0.090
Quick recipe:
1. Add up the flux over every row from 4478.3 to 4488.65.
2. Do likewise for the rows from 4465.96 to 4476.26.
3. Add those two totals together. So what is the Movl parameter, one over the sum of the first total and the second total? 0.0099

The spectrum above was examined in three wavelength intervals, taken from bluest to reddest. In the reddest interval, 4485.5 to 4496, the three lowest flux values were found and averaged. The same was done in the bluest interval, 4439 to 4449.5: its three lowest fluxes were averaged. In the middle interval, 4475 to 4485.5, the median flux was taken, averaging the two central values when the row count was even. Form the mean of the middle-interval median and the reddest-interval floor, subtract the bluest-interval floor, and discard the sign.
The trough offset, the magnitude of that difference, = 0.49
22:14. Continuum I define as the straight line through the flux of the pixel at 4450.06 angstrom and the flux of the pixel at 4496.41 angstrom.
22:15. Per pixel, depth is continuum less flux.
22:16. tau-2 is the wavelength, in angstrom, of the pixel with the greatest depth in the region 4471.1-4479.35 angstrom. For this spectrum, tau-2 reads 4475.75 angstrom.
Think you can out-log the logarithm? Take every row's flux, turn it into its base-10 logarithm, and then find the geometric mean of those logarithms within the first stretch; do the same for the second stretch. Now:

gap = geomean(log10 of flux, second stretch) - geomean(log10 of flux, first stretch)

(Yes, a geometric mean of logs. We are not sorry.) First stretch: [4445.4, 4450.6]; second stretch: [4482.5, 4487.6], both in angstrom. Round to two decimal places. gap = -0.02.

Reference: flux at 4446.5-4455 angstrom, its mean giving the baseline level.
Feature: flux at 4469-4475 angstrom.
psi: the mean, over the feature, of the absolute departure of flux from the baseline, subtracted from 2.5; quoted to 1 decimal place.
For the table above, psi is 1.8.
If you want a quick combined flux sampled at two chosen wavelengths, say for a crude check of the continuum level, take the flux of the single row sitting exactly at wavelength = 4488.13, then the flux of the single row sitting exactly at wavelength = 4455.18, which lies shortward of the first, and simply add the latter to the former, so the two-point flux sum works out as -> 10.1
